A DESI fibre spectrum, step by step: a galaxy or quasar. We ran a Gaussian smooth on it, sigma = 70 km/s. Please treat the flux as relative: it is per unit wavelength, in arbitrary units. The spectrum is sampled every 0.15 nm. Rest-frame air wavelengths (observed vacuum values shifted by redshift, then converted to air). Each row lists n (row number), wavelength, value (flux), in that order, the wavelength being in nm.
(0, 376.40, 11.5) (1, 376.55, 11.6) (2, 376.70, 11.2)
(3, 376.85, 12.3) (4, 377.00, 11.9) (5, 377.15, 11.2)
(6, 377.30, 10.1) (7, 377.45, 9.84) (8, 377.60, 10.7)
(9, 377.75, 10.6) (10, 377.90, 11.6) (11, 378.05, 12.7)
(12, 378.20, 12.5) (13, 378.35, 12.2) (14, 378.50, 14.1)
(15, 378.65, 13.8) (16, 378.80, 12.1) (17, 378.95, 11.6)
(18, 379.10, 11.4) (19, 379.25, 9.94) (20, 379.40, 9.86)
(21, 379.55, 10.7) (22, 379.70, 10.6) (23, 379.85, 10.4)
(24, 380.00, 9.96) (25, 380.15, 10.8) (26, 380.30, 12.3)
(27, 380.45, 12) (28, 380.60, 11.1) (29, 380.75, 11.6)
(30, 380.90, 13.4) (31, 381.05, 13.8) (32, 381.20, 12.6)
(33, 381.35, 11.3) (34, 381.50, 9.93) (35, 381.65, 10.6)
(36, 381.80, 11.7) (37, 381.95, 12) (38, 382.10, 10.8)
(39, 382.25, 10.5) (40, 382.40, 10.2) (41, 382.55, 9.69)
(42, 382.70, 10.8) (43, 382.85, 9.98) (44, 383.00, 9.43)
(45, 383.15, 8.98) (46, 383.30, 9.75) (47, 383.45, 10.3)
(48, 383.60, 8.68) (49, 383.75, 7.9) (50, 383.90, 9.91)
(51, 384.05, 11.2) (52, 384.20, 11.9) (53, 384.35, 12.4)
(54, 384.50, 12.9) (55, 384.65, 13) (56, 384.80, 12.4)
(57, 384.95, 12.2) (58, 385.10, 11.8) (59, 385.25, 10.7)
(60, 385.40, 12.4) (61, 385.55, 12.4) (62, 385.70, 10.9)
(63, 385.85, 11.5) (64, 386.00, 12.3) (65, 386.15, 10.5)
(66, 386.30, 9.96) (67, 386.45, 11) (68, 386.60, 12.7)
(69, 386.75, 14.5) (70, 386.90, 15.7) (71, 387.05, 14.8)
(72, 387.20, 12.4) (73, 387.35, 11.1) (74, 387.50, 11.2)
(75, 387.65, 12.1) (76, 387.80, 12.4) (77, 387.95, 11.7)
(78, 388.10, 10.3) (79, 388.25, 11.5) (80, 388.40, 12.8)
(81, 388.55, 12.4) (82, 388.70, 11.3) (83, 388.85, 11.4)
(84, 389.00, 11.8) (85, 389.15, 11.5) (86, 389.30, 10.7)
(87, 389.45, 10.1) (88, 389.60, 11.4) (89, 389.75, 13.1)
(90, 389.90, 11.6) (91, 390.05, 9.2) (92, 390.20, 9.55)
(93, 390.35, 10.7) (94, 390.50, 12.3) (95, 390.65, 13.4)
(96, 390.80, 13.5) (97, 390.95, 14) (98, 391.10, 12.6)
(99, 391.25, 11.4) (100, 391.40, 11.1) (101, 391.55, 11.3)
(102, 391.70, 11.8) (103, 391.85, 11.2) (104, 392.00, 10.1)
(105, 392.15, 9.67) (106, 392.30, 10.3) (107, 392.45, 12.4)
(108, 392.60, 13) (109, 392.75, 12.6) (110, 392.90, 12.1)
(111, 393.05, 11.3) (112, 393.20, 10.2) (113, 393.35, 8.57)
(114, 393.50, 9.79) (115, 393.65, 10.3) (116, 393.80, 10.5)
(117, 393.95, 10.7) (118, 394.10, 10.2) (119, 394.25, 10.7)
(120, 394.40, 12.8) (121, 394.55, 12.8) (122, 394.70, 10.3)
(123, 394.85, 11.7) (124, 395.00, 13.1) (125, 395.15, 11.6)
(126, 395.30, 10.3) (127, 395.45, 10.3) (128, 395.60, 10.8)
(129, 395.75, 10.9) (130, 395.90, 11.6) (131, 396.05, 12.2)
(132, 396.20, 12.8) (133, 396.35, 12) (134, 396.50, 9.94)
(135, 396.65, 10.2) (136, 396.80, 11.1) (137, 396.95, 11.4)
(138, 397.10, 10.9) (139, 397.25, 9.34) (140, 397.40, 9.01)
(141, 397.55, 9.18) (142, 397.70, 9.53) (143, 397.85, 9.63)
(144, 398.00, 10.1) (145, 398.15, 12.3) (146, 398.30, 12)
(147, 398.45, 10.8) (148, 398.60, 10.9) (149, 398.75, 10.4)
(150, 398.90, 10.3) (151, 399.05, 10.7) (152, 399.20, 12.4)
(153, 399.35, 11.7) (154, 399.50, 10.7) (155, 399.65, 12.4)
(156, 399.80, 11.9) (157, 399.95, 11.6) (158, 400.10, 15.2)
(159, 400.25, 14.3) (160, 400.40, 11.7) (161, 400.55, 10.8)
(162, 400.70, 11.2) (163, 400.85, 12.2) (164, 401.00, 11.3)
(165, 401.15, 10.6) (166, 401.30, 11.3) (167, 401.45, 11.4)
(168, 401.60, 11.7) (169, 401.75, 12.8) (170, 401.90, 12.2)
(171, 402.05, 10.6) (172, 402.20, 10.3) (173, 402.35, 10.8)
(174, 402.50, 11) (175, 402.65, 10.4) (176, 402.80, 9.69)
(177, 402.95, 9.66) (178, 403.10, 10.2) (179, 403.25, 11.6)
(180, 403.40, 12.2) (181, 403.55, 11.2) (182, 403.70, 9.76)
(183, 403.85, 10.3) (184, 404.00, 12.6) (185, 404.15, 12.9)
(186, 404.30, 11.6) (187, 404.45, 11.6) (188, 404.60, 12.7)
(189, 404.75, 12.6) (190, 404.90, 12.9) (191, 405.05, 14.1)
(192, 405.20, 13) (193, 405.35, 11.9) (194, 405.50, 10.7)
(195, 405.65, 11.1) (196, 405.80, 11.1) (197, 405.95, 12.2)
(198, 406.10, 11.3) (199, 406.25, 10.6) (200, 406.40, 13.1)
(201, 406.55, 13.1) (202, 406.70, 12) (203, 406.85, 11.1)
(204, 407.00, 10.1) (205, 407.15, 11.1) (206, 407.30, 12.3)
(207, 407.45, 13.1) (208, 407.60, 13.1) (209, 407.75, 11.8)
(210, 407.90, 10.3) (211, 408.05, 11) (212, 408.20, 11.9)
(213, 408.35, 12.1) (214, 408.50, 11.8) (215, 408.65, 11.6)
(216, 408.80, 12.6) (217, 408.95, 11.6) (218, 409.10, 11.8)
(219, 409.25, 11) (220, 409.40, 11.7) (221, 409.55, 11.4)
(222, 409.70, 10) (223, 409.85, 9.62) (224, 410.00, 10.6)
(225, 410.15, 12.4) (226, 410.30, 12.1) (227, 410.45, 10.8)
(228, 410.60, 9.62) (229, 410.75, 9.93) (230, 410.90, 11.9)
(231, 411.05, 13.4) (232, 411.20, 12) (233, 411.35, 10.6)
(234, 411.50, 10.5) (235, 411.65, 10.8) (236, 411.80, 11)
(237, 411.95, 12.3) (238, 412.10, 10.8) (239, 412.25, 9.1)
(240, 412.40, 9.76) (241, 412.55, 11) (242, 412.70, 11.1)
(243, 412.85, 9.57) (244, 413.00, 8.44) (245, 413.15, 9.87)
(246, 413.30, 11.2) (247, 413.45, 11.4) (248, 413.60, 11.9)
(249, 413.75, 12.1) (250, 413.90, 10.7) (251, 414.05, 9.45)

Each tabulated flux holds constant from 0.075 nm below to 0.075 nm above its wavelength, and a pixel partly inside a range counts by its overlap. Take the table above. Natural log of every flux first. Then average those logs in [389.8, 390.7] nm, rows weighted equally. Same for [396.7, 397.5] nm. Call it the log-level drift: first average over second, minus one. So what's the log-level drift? 0.03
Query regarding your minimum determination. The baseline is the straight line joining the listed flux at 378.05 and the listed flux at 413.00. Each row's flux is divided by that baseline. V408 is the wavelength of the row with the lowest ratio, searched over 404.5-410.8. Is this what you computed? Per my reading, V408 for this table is 409.85 nm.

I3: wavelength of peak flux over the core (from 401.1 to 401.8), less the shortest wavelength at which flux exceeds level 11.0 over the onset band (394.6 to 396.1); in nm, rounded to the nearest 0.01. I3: 6.90 nm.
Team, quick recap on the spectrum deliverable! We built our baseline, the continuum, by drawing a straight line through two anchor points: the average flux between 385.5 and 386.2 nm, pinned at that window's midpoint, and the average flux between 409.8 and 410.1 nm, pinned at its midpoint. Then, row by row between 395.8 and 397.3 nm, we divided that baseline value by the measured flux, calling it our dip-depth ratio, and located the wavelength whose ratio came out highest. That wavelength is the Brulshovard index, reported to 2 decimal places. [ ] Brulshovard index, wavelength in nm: 397.25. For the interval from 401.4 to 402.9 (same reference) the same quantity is 402.80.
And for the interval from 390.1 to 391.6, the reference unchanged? 390.20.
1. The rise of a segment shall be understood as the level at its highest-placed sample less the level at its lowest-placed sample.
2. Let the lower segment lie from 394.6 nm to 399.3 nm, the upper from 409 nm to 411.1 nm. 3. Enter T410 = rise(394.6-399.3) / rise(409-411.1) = 1.3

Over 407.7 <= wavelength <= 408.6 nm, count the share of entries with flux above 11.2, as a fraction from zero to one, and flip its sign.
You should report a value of -0.67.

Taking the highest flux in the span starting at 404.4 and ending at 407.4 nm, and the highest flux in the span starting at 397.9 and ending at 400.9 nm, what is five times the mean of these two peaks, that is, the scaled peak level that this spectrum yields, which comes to 73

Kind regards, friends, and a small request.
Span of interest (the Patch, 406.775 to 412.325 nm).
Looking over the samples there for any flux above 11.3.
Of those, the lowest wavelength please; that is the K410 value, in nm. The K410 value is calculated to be 407.30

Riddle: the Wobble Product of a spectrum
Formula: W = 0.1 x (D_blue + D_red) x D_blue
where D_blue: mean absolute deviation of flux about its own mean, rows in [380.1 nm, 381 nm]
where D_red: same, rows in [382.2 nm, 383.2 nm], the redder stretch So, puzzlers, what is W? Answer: 0.08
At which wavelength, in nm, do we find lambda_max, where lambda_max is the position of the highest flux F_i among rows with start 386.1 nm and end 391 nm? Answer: 386.90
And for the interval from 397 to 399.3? 399.20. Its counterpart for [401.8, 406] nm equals 405.05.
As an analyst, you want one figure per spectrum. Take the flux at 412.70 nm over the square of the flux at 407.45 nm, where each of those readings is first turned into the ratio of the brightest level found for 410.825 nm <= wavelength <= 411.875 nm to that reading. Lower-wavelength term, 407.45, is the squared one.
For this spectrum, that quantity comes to 1.15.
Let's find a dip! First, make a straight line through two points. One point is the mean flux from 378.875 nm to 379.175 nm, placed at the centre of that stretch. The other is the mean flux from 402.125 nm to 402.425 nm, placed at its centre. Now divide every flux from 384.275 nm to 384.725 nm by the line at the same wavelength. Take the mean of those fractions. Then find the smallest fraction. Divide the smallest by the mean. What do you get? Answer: 0.971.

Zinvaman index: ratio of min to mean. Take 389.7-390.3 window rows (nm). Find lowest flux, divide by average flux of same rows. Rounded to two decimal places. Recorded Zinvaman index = 0.85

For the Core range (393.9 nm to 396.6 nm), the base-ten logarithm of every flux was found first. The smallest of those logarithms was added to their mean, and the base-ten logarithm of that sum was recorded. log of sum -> 0.312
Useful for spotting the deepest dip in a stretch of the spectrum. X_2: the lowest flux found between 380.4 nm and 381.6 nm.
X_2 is 9.93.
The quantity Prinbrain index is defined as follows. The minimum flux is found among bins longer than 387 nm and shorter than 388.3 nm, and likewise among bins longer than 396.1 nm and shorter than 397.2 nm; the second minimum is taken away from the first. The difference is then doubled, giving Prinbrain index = 1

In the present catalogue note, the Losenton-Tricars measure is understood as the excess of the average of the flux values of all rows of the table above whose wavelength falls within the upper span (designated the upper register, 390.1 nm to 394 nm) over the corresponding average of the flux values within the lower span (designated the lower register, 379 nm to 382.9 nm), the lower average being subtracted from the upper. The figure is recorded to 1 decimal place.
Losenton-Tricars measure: 0.2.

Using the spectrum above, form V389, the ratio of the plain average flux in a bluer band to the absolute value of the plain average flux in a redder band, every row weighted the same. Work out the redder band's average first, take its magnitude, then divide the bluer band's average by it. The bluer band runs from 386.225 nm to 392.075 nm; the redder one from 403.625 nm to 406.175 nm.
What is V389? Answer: 0.99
